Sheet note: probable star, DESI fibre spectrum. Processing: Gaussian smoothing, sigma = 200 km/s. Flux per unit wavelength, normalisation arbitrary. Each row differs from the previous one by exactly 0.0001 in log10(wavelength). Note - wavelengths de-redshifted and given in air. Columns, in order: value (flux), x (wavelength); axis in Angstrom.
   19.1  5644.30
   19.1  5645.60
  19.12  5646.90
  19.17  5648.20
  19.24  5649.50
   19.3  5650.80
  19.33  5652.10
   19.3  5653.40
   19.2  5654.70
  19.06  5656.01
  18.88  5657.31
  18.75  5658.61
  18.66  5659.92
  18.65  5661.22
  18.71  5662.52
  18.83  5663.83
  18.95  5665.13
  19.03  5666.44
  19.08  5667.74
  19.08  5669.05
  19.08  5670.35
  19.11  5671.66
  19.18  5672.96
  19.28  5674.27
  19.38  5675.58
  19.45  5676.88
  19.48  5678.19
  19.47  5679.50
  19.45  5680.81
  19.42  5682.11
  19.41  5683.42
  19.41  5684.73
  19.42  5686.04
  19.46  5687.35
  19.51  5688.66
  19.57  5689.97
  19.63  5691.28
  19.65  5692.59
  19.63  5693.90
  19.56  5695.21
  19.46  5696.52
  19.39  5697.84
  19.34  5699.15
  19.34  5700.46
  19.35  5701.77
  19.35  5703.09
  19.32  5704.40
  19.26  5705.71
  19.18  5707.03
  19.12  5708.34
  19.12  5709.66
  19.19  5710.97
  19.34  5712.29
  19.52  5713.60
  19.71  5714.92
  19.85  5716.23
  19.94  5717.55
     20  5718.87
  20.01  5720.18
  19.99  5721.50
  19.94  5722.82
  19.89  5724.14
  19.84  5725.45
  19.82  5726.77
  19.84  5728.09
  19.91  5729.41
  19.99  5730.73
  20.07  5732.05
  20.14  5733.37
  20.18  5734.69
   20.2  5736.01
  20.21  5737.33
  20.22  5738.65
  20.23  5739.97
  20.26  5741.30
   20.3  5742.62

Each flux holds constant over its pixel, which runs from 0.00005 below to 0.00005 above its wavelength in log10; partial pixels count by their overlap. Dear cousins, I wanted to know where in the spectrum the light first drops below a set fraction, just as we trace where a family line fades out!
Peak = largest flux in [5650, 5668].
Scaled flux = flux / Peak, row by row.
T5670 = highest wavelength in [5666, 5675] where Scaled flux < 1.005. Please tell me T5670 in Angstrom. 5674.27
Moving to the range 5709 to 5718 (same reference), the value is 5712.29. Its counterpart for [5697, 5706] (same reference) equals 5705.71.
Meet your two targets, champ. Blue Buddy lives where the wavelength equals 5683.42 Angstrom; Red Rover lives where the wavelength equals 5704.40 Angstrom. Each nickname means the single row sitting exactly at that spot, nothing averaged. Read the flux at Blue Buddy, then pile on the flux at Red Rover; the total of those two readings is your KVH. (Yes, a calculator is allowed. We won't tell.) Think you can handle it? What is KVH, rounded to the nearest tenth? 38.7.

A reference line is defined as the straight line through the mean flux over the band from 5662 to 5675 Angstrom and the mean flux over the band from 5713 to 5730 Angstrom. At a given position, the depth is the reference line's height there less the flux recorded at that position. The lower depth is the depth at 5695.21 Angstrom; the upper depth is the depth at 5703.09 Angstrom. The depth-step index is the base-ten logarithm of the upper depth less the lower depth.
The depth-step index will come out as -0.48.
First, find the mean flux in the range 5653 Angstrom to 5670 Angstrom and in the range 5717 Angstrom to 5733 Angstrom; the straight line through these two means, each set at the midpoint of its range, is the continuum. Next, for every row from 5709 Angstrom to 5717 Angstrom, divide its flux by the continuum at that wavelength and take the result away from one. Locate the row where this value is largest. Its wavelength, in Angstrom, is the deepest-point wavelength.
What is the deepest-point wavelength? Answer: 5709.66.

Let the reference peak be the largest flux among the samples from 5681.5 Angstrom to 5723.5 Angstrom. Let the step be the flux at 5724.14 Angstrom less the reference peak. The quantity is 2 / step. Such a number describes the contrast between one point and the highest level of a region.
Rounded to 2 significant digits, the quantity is -17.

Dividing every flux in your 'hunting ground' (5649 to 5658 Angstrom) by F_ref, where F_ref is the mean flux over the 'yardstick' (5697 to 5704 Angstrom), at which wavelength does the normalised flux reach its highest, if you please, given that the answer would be 5652.10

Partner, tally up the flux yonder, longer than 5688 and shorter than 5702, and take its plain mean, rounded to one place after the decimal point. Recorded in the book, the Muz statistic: 19.5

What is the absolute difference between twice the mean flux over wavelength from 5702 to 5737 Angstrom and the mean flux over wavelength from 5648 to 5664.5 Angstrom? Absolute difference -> 20.4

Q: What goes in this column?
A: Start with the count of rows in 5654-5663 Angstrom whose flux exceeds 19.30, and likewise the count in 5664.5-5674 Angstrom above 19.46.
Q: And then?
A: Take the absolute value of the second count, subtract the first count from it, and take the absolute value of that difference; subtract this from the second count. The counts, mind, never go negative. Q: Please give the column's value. 0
